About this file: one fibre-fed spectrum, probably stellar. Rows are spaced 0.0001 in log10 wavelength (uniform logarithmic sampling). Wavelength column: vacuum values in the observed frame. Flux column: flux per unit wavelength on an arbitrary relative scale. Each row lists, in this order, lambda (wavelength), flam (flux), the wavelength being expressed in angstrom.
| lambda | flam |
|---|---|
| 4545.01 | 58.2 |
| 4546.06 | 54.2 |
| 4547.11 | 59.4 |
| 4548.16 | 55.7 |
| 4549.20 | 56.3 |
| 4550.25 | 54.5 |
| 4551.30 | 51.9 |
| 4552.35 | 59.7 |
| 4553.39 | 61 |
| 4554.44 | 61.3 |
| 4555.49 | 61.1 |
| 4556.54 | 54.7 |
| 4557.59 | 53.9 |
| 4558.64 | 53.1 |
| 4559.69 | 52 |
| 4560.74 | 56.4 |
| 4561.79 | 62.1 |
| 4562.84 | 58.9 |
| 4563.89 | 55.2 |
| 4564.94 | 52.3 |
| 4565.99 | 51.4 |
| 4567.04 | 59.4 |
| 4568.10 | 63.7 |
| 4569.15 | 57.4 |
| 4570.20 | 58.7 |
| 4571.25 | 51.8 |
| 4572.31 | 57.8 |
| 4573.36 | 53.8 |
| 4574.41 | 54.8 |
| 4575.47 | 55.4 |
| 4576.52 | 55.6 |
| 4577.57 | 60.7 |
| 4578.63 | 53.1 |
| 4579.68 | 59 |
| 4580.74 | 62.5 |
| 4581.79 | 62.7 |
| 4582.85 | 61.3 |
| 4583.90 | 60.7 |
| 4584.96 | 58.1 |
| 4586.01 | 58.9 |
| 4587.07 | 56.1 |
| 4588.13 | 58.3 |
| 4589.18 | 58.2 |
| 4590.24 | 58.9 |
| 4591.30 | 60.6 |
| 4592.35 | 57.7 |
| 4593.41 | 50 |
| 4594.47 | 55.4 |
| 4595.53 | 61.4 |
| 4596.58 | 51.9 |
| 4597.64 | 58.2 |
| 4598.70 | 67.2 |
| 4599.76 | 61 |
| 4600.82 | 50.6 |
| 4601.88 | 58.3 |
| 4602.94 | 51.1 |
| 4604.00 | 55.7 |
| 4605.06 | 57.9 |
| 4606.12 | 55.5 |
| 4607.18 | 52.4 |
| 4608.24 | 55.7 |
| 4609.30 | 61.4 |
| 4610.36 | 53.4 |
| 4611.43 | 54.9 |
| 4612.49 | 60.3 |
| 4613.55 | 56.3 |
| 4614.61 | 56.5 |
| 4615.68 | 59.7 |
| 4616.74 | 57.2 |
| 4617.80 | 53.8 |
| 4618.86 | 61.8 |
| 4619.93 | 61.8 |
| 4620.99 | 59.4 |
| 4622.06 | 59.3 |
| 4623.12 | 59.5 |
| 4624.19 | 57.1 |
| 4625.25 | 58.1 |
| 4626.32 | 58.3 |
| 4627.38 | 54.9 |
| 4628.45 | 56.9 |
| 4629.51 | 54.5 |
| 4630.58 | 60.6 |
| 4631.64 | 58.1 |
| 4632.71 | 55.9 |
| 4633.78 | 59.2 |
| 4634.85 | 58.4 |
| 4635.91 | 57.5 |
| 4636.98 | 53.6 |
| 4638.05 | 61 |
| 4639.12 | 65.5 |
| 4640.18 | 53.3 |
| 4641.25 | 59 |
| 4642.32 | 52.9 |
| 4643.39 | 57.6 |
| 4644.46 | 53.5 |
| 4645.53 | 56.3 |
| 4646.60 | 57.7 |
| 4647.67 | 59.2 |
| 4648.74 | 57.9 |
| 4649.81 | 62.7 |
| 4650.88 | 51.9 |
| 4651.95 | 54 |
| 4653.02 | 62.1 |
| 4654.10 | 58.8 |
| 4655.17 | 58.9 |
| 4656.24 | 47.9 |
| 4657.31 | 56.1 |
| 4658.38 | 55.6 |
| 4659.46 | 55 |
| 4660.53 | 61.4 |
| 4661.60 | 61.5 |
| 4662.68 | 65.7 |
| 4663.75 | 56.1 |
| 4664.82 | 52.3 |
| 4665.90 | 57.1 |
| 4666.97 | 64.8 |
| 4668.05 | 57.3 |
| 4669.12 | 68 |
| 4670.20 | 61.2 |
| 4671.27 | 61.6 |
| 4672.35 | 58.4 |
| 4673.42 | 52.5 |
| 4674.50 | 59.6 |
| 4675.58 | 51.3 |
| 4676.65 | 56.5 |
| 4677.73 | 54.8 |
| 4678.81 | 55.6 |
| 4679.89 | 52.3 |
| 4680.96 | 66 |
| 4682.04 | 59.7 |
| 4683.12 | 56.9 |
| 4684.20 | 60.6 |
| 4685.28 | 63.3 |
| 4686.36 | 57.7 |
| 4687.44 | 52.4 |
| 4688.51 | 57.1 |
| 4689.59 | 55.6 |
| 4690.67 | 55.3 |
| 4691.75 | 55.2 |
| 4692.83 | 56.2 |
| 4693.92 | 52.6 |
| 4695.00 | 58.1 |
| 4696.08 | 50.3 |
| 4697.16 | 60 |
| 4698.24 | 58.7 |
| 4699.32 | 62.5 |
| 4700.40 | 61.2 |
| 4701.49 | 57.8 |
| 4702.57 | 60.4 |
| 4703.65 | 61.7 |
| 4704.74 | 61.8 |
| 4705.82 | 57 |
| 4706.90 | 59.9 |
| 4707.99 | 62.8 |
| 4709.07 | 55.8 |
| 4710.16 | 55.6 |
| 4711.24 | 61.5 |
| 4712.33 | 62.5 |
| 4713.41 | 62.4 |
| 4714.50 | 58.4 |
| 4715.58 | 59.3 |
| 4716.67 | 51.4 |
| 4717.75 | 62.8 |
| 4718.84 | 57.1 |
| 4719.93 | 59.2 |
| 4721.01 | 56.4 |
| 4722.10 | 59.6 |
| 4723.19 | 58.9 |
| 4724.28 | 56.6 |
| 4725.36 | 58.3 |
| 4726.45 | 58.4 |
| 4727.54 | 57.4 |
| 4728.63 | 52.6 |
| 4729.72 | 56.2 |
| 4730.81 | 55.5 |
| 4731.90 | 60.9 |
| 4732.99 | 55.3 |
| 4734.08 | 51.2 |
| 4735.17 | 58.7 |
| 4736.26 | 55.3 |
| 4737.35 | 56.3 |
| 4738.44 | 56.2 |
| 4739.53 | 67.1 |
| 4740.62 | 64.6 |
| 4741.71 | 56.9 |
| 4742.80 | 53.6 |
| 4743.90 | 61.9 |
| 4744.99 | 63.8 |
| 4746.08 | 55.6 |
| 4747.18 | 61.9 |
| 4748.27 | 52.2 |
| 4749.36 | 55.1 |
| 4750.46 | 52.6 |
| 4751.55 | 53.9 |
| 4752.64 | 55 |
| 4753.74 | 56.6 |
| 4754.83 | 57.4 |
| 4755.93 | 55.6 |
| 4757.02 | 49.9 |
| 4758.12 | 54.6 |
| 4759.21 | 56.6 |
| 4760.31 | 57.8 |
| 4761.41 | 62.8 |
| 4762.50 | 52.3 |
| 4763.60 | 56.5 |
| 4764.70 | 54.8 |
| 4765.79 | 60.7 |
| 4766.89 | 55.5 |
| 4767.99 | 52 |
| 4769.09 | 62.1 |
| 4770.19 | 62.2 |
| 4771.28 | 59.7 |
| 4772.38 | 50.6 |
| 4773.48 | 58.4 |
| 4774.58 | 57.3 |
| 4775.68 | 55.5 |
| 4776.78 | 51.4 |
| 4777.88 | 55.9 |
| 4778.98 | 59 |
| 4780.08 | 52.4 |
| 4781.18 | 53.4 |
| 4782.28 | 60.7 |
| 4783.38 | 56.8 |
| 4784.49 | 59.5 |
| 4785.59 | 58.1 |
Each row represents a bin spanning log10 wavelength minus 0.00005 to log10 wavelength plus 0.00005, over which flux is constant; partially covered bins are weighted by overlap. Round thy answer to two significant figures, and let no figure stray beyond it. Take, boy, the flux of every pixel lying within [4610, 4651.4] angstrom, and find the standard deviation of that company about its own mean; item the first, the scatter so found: 3.0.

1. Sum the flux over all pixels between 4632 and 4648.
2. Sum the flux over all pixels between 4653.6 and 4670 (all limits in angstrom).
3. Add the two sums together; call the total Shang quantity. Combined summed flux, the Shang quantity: 1737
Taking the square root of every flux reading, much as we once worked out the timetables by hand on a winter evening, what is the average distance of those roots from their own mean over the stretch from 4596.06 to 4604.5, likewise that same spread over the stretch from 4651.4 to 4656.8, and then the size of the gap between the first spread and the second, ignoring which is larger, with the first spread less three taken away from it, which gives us 2.71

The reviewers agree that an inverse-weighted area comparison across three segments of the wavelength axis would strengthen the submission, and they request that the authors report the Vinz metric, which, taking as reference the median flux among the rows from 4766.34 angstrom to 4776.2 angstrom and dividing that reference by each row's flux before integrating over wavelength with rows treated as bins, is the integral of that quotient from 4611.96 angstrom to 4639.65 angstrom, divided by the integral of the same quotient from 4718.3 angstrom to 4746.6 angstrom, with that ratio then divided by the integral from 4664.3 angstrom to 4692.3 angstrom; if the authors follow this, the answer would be 0.0347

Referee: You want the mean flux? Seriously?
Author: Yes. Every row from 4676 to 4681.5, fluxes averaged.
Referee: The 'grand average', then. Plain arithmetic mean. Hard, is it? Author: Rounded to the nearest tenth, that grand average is 57.0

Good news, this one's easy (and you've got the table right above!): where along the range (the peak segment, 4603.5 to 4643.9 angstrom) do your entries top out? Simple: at 4639.12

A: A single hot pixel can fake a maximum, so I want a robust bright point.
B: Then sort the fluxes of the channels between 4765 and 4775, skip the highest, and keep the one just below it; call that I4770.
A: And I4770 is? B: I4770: 62.1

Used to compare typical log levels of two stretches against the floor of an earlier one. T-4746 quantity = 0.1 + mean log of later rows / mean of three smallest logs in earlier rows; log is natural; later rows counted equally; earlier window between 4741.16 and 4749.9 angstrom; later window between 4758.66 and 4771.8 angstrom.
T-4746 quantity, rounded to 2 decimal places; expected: 1.12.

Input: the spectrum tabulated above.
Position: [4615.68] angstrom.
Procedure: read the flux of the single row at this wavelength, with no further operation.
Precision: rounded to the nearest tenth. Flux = 59.7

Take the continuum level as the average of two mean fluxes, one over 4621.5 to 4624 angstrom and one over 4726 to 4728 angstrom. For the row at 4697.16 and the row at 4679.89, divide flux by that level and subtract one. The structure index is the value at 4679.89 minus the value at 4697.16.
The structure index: -0.13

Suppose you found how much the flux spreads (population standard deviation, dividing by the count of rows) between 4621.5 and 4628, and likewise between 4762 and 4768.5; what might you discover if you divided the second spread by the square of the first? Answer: 1.2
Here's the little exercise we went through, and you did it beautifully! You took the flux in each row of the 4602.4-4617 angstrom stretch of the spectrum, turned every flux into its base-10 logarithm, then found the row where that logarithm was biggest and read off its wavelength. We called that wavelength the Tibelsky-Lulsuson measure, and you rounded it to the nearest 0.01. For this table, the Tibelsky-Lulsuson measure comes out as 4609.30 angstrom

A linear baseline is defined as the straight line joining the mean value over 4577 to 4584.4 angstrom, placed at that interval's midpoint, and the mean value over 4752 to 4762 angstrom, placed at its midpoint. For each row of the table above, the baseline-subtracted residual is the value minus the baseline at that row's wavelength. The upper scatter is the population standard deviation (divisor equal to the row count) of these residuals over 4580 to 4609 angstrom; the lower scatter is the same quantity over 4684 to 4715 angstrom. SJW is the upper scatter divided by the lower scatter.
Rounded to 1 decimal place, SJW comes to 1.1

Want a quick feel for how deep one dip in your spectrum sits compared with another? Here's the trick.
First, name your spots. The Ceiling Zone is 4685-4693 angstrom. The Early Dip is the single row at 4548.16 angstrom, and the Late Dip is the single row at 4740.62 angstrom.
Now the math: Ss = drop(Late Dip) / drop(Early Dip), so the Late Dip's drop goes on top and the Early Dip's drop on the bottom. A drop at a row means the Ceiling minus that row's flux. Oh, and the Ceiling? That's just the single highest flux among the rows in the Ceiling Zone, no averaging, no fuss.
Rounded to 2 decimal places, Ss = -0.17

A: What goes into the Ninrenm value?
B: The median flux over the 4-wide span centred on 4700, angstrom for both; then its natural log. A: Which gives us 4.09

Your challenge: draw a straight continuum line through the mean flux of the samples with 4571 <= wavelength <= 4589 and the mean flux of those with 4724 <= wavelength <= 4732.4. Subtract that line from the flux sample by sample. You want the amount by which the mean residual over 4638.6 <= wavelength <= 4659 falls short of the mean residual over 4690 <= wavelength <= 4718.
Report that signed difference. 1.9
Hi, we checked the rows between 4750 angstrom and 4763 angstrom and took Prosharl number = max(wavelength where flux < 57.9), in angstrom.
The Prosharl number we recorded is 4762.50 angstrom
